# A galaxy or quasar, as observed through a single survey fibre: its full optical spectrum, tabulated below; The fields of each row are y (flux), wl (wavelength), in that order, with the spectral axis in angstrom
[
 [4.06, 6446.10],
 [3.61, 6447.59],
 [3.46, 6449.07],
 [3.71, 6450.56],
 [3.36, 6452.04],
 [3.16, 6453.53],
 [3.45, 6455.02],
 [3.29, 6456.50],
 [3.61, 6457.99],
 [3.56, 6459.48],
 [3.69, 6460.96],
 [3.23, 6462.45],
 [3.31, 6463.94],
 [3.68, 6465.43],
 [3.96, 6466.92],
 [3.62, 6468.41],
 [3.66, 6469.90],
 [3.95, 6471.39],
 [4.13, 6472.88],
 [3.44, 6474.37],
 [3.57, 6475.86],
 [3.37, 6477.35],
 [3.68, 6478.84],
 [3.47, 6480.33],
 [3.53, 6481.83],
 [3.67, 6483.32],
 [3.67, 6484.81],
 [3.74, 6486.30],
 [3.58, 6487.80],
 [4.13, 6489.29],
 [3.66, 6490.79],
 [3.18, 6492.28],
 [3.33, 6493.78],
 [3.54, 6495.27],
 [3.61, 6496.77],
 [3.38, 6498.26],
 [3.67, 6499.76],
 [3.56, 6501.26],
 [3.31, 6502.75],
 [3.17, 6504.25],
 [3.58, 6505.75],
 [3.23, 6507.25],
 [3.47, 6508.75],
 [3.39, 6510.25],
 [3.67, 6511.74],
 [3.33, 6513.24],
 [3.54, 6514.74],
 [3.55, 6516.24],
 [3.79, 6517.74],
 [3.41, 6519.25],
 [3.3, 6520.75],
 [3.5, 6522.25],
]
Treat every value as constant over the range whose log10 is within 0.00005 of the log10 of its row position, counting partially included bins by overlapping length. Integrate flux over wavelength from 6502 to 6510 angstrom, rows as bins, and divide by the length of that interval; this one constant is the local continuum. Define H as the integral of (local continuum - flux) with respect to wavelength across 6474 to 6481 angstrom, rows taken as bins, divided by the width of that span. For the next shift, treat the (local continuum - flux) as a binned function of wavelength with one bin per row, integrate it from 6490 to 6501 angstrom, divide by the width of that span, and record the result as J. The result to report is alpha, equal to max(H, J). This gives -0.13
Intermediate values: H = -0.16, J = -0.13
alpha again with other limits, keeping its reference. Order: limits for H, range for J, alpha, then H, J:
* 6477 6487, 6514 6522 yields -0.16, -0.24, -0.16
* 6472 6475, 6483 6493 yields -0.31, -0.45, -0.31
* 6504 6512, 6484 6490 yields -0.06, -0.06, -0.42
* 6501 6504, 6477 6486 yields -0.02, -0.02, -0.23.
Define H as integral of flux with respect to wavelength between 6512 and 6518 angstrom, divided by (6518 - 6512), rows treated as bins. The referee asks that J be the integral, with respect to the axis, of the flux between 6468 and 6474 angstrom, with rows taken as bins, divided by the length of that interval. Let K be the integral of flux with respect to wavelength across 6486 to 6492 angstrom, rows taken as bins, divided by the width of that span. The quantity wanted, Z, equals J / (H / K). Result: 4.03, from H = 3.54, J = 3.83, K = 3.73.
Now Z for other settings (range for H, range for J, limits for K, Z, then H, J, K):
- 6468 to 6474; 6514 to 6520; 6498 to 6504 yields 3.23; 3.83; 3.57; 3.46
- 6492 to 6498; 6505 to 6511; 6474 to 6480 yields 3.51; 3.43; 3.42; 3.52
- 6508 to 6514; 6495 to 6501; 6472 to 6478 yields 3.72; 3.47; 3.55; 3.64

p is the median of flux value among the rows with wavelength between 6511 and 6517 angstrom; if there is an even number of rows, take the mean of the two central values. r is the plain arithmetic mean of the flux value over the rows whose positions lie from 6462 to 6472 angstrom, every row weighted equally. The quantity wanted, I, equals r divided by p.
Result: 1.02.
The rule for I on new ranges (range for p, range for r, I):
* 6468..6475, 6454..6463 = 0.95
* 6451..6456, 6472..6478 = 1.08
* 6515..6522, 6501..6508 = 0.97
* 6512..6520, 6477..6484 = 1.00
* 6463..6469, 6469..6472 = 1.04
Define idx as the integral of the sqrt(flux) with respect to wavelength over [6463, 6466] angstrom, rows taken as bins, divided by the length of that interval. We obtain 1.859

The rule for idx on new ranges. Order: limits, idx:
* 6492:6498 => 1.852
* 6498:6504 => 1.860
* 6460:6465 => 1.853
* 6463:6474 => 1.931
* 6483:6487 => 1.925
